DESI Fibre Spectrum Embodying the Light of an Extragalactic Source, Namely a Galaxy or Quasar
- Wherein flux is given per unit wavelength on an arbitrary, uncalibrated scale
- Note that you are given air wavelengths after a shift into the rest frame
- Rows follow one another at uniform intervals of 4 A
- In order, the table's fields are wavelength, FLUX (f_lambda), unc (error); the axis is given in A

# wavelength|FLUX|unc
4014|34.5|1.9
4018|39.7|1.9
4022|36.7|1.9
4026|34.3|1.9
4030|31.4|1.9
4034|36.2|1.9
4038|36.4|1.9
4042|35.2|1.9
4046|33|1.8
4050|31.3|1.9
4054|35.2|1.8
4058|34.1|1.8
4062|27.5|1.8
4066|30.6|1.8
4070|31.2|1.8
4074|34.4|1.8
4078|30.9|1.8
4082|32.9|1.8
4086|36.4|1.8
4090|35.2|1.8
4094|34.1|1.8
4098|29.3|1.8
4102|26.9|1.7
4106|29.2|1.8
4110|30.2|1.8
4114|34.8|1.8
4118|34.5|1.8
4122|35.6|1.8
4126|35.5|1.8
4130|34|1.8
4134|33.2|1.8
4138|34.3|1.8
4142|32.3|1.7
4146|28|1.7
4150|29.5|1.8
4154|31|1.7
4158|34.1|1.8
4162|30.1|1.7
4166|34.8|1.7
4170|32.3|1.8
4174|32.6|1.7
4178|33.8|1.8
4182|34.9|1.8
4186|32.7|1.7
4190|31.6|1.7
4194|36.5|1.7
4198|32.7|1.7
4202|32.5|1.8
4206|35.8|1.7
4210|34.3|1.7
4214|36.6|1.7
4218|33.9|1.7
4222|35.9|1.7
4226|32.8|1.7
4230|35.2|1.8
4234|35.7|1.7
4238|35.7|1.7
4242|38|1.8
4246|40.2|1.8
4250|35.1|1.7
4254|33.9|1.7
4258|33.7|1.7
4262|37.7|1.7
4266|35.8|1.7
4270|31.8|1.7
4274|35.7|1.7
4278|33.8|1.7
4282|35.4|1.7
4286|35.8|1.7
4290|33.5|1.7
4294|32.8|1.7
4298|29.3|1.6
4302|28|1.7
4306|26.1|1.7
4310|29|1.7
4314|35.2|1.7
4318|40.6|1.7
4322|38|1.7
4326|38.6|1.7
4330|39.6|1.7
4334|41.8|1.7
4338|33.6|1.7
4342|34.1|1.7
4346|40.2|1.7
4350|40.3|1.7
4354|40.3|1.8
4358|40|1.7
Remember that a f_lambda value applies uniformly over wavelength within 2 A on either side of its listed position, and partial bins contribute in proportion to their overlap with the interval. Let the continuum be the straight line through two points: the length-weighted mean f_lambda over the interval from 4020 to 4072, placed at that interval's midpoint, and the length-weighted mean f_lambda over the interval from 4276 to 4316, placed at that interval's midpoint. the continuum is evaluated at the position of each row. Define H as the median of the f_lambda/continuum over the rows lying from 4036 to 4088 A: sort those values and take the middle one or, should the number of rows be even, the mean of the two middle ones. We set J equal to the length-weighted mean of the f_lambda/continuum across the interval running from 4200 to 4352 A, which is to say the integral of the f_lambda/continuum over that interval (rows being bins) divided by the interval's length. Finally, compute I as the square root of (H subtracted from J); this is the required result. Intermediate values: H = 0.99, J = 1.10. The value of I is 0.32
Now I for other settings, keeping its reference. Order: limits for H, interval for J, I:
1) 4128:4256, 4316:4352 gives 0.41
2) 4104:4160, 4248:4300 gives 0.21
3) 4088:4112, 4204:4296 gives 0.44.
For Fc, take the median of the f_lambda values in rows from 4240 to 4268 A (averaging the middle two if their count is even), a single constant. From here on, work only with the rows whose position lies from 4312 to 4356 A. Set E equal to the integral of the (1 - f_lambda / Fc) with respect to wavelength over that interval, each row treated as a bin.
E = -3.2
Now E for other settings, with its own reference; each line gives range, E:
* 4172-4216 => 2.2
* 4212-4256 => 0.1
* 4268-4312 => 4.8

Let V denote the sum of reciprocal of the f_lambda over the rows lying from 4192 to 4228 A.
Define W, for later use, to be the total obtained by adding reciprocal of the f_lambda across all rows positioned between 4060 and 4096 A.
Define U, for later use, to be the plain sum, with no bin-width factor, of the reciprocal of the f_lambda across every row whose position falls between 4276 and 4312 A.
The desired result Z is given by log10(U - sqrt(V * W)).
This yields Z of -1.7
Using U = 0.289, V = 0.2610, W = 0.278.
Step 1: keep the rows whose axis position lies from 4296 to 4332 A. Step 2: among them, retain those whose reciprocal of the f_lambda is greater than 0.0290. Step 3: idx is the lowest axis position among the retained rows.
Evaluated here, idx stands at 4298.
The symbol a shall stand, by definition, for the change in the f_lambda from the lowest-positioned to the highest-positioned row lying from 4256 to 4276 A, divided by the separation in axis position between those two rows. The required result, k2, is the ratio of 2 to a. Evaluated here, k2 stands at 16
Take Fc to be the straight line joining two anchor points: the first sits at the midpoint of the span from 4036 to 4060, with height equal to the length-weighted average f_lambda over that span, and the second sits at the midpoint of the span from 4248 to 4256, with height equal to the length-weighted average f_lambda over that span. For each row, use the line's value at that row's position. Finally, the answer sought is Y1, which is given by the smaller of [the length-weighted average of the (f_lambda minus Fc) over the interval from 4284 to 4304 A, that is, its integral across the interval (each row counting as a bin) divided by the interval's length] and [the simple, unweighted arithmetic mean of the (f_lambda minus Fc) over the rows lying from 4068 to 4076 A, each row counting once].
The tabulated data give -2.7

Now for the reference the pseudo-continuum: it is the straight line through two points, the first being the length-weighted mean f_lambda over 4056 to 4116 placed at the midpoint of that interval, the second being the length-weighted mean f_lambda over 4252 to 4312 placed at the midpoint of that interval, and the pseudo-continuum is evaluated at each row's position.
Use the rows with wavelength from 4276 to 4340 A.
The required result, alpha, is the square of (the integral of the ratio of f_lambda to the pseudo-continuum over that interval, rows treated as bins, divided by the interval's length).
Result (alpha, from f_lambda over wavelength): 1.09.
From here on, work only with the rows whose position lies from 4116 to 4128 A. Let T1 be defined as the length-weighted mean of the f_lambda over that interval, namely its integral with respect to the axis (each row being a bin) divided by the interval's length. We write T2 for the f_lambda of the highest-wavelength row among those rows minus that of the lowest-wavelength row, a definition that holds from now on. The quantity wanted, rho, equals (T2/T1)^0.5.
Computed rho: 0.169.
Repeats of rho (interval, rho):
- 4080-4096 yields 0.186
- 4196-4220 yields 0.187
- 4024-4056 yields 0.162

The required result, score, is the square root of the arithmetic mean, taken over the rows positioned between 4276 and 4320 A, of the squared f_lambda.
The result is 32.9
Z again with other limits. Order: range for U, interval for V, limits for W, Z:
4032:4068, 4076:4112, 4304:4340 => -2.9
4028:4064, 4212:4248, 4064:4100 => -2.1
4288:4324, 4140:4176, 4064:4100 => -2.8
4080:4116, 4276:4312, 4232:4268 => -1.8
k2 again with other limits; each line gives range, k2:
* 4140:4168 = 19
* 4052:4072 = -8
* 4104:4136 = 14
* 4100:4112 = 5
